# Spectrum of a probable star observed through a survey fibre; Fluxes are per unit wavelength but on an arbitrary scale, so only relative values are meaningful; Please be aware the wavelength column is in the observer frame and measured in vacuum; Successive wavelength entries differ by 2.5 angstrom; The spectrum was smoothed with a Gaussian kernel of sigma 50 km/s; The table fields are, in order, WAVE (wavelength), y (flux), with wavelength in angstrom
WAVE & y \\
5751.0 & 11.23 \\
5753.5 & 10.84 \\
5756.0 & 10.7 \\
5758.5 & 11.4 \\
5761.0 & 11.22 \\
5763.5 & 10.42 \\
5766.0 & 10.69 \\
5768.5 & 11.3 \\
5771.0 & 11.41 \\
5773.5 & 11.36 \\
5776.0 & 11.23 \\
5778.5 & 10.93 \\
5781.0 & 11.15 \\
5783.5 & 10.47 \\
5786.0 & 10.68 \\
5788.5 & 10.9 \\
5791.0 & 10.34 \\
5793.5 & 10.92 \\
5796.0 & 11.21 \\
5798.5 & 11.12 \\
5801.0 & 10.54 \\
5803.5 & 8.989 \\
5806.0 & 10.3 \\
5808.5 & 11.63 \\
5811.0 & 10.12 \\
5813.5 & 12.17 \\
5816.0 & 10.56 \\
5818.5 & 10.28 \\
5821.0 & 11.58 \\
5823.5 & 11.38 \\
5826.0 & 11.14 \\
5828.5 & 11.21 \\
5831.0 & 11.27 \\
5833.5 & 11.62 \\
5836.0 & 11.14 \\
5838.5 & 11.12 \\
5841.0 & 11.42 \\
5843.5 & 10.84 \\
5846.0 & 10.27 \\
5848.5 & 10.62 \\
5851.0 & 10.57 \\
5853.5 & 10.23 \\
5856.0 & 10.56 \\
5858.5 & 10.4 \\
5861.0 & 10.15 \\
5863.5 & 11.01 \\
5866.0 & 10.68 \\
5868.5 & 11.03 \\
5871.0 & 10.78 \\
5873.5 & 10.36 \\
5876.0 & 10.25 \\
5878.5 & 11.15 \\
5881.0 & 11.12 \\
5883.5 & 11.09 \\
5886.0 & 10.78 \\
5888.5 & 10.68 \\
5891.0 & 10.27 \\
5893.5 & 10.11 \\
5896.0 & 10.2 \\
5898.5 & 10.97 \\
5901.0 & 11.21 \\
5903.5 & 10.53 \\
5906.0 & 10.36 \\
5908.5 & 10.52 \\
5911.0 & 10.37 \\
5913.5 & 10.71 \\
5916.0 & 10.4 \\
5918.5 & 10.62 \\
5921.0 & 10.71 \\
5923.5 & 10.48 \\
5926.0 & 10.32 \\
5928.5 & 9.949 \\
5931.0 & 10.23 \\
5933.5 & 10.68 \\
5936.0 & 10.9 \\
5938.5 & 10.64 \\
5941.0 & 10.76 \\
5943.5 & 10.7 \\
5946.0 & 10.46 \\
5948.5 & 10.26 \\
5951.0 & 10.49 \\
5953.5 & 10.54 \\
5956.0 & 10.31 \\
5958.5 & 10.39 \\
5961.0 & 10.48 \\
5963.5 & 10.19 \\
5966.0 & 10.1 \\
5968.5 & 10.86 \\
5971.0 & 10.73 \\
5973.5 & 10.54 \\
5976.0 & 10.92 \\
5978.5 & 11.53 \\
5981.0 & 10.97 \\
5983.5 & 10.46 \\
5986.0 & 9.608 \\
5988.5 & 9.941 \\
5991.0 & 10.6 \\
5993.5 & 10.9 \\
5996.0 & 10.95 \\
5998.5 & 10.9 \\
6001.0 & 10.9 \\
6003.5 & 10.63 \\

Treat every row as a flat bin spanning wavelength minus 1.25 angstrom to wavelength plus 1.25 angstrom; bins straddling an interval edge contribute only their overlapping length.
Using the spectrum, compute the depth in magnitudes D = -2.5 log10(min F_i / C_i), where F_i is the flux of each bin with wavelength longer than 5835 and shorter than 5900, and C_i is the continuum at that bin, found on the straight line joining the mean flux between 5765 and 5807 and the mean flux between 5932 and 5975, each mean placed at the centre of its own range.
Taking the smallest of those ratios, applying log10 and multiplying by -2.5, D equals 0.055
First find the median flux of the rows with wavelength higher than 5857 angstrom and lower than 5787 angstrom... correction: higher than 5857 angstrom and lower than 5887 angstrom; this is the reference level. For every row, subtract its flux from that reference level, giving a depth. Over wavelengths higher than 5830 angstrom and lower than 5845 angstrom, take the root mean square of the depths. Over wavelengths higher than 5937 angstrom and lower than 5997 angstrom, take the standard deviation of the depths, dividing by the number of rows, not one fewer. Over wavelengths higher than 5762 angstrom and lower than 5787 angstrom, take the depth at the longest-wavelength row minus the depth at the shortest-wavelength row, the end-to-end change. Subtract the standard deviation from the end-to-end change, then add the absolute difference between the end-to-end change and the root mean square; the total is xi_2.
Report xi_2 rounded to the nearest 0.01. 0.13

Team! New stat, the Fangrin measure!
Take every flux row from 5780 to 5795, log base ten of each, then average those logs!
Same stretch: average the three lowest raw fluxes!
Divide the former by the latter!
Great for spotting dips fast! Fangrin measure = 0.098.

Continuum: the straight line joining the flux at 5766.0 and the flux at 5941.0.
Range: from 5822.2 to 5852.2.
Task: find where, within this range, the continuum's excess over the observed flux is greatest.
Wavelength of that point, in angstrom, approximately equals 5846.0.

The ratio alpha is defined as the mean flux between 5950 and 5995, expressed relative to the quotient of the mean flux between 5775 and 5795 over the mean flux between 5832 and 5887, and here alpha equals 10.5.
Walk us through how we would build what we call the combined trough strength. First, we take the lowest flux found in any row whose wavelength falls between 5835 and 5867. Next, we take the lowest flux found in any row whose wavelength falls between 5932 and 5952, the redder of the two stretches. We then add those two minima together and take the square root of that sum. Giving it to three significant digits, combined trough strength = 4.52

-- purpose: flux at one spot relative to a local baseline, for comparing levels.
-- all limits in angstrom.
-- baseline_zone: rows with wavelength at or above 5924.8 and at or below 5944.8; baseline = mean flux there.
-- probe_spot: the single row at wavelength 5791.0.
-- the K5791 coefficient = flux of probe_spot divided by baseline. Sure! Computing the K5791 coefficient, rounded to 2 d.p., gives 0.98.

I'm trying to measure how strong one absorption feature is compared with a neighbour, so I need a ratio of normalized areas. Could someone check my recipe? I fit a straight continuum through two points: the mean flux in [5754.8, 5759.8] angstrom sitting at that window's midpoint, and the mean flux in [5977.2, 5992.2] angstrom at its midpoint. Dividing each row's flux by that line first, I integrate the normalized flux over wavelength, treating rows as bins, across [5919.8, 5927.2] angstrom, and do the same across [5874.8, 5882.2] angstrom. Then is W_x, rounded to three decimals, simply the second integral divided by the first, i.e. 1.022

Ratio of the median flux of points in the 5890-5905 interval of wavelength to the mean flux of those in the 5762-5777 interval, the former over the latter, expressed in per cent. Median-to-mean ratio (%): 94.0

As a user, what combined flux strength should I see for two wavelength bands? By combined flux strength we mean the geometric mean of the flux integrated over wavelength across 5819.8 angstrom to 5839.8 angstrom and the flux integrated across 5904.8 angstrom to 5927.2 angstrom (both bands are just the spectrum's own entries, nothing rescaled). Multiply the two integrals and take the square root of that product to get 231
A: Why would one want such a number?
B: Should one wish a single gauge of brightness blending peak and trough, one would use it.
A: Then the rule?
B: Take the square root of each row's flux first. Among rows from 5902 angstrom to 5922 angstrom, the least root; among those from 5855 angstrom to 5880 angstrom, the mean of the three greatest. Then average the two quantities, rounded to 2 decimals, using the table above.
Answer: 3.27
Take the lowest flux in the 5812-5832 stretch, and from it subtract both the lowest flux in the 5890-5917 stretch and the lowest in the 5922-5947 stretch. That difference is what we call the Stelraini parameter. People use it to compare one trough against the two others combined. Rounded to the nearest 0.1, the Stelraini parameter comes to -9.8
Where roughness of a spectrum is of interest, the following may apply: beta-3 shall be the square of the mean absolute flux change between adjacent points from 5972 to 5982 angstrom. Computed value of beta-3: 0.27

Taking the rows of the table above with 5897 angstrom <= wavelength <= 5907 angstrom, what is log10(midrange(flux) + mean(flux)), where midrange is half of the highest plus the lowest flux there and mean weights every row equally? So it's 1.333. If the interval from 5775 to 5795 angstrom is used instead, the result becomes 1.335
